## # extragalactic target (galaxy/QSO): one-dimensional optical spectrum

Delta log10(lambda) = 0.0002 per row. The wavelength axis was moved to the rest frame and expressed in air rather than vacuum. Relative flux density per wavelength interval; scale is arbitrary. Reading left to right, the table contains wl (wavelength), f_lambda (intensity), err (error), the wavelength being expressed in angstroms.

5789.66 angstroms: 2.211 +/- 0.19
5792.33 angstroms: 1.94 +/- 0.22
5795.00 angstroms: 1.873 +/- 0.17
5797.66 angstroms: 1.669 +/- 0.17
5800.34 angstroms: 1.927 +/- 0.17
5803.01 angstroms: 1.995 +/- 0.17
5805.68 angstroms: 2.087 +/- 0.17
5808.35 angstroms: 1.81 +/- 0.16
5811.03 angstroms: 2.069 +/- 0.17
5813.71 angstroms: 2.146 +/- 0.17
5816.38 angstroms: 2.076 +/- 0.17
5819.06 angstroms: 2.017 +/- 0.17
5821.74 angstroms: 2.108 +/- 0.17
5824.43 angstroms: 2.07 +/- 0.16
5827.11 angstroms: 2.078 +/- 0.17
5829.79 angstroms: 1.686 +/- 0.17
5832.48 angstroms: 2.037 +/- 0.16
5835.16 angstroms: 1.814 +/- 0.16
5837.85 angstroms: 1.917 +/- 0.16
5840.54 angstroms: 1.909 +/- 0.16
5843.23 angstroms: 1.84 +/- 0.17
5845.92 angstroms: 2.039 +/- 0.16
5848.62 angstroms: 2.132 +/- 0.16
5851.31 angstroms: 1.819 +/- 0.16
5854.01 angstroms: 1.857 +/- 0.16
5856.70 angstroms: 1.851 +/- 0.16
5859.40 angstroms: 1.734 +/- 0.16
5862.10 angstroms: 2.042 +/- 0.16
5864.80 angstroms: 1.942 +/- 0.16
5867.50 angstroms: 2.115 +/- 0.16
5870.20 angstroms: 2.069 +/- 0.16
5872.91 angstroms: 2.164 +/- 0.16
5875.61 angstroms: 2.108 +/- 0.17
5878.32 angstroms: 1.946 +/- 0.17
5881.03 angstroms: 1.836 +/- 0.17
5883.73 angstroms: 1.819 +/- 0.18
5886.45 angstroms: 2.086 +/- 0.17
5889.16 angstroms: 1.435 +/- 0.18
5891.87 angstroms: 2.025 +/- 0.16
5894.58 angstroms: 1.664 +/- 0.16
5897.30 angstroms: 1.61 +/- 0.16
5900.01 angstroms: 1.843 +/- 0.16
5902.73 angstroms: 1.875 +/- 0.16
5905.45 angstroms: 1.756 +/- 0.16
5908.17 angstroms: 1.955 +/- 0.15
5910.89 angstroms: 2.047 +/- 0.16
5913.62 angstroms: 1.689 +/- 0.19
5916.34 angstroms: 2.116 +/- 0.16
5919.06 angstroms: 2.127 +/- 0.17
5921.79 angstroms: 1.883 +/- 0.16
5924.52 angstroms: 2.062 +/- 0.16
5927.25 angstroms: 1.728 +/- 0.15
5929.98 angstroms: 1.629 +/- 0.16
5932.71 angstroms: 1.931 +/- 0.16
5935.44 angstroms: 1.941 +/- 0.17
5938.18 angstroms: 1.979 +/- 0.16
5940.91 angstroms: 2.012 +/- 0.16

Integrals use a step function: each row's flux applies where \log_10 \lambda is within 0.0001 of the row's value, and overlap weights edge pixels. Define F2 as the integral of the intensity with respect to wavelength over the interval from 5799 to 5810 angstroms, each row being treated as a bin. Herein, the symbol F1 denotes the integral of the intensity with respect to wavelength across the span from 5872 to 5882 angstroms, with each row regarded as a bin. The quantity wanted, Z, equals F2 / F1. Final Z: 1.07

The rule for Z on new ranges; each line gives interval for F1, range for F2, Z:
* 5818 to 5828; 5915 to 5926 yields 1.09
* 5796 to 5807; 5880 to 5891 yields 0.94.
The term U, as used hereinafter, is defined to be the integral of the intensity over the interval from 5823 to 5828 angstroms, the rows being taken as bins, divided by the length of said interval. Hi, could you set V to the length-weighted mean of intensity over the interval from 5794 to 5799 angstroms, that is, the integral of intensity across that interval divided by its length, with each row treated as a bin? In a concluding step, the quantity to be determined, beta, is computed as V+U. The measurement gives 3.84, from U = 2.07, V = 1.77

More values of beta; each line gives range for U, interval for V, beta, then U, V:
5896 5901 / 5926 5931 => 3.40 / 1.72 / 1.68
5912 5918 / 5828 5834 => 3.80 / 1.92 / 1.88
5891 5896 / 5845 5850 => 3.91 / 1.82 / 2.09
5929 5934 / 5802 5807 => 3.83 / 1.79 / 2.05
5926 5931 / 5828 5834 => 3.56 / 1.68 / 1.88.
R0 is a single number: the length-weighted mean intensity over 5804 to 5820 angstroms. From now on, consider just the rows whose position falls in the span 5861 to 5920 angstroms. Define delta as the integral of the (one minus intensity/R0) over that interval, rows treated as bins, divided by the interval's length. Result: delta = 0.057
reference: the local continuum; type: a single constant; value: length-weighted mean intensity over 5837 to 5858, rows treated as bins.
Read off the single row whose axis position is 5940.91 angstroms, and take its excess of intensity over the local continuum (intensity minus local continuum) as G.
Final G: 0.09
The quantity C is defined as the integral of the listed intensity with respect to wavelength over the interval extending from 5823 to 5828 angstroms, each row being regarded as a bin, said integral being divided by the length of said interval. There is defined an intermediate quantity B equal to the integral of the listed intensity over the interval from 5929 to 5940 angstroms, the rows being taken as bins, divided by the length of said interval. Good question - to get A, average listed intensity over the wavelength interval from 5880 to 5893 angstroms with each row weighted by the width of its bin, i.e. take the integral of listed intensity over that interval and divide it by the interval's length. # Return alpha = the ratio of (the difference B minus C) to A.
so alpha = -0.10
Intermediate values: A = 1.84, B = 1.89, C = 2.07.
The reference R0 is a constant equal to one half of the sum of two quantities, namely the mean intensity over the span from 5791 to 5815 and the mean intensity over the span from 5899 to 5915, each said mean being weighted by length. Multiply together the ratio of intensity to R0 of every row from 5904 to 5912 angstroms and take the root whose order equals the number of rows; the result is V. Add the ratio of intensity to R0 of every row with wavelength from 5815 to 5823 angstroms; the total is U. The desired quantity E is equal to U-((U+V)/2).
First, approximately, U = 3.26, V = 1.01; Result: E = 1.13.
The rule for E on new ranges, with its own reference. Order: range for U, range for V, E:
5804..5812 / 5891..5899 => 1.11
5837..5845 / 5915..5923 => 0.95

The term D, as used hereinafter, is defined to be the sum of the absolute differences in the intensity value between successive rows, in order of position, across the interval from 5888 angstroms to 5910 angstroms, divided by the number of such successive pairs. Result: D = 0.23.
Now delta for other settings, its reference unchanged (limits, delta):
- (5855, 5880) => 0.021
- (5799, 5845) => 0.029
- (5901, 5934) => 0.067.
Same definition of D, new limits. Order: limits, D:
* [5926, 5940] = 0.11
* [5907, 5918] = 0.29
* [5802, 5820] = 0.14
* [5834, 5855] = 0.12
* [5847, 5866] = 0.15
